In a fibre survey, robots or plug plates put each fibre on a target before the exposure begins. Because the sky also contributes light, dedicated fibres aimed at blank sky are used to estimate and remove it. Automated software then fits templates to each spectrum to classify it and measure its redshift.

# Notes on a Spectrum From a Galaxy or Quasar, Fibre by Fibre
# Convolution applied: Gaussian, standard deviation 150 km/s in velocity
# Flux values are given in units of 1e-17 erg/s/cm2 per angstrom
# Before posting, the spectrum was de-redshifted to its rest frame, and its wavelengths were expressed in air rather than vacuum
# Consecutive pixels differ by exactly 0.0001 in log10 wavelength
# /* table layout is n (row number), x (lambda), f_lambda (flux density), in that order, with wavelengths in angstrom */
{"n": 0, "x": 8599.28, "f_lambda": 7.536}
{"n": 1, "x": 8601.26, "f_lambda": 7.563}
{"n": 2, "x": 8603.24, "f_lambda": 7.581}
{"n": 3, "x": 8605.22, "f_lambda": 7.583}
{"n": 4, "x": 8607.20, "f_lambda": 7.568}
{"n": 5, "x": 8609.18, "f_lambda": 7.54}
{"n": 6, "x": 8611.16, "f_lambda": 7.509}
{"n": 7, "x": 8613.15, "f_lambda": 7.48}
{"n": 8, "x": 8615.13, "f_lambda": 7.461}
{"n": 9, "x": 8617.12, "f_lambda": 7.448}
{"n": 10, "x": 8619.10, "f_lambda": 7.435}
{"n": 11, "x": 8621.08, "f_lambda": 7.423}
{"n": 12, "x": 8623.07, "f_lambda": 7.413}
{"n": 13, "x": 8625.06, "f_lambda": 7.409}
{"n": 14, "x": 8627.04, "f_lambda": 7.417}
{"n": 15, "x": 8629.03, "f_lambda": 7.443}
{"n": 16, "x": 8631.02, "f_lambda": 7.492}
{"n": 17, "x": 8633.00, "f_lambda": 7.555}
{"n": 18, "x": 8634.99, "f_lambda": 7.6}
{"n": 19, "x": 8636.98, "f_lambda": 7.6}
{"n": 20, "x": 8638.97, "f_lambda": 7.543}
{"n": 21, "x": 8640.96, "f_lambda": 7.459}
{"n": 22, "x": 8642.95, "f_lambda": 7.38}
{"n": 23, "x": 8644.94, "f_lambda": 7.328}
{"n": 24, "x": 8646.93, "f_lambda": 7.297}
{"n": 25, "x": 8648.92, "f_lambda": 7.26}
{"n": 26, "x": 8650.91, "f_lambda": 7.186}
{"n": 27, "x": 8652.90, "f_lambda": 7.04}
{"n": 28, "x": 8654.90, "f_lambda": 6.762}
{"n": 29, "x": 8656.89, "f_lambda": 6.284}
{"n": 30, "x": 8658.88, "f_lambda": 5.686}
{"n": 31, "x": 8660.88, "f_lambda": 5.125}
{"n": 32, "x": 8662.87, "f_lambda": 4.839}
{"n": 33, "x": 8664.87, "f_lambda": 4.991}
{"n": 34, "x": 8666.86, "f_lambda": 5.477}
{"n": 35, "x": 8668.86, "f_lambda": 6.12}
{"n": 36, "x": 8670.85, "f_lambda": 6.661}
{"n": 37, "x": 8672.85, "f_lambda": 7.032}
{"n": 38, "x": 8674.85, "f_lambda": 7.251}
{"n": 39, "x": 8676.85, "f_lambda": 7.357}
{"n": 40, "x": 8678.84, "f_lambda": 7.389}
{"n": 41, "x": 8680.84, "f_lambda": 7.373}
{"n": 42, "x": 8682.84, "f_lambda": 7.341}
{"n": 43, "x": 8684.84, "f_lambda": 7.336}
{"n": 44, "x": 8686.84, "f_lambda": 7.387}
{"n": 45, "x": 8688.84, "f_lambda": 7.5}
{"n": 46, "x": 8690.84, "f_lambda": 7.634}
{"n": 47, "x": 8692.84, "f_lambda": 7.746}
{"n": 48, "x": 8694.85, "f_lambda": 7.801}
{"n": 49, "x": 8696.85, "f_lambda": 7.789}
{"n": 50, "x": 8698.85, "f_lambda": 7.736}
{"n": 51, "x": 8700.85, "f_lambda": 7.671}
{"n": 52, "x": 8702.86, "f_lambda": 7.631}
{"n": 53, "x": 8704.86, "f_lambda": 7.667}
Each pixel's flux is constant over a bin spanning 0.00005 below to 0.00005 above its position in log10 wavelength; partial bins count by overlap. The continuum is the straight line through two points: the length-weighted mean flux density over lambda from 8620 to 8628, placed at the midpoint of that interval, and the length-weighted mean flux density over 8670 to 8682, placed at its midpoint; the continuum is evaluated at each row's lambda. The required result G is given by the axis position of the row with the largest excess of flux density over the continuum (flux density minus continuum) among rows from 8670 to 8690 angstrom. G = 8688.84 angstrom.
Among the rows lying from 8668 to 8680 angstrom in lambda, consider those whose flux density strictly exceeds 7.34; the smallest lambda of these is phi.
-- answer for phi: 8676.85 angstrom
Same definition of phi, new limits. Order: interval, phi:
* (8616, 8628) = 8617.12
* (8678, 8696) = 8678.84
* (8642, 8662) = 8642.95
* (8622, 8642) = 8623.07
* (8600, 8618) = 8601.26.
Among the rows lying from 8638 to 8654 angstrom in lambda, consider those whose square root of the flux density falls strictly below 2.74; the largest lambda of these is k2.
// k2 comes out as 8652.90 angstrom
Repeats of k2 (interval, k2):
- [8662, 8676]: 8674.85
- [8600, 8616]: 8615.13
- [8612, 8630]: 8629.03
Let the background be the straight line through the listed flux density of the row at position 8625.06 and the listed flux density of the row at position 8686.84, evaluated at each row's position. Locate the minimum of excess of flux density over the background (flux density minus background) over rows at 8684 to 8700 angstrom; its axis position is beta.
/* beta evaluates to 8684.84 angstrom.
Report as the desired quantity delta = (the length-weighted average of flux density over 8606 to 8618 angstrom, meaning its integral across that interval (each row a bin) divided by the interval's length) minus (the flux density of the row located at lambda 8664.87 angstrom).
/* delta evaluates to 2.5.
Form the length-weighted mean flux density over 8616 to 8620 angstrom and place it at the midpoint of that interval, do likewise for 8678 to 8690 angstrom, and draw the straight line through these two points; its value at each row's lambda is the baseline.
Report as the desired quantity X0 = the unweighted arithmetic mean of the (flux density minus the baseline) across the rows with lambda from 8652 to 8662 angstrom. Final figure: -1.23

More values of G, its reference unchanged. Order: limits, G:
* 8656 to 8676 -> 8674.85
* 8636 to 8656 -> 8636.98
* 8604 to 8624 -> 8605.22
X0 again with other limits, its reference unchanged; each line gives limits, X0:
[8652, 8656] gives -0.51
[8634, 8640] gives 0.16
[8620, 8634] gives 0.02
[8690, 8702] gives 0.35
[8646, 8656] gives -0.31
